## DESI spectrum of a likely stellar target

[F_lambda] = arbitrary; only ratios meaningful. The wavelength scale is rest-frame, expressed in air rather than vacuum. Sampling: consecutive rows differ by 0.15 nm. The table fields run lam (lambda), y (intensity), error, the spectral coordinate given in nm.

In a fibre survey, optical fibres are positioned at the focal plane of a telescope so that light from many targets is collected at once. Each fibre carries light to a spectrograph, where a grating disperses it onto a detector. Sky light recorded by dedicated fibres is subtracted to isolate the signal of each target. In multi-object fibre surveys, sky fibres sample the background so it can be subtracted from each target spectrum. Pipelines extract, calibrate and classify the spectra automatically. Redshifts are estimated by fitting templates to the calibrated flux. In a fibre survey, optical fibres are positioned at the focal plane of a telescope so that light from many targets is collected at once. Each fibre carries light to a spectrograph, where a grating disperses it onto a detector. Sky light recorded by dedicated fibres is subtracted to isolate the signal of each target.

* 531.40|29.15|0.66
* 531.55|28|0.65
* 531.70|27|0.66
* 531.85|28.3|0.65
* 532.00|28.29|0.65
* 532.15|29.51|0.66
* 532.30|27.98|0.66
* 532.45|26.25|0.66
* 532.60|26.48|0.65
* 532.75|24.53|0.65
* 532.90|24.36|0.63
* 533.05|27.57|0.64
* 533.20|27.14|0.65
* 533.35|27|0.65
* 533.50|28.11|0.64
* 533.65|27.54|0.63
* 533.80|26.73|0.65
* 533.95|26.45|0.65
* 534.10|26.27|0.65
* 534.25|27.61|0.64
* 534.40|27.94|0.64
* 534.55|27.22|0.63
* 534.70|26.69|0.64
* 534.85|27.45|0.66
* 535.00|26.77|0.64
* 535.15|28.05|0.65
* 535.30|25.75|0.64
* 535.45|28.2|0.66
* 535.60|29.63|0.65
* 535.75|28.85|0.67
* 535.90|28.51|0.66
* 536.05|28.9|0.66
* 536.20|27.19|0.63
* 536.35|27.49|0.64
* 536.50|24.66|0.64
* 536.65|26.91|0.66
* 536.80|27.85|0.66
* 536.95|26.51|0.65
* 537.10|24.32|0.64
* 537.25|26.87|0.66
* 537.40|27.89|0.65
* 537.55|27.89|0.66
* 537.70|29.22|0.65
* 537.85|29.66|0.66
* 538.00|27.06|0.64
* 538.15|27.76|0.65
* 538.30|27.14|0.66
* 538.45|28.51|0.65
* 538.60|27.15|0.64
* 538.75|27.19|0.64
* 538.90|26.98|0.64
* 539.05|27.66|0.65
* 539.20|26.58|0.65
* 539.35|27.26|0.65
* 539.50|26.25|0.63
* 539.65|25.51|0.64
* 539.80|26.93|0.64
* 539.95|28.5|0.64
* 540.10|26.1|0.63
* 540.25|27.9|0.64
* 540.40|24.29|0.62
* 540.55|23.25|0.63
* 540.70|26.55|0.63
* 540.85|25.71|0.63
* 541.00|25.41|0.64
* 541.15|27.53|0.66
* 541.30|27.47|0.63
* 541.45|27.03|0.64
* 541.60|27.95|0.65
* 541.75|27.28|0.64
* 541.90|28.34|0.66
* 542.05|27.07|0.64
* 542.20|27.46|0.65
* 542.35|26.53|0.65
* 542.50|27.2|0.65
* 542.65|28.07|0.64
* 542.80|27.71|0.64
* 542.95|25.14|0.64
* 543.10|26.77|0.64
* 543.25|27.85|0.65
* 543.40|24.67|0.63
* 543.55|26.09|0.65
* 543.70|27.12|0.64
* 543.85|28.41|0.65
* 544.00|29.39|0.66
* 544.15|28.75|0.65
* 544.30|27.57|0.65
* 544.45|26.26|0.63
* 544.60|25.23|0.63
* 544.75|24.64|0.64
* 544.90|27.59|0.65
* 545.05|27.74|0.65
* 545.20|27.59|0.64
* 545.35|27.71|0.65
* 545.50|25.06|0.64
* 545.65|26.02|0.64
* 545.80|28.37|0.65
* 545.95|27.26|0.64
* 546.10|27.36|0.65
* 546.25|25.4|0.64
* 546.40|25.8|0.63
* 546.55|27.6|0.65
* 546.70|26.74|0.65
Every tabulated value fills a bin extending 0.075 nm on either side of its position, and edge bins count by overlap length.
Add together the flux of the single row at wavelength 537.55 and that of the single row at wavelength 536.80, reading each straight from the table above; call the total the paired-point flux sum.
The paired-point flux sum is 55.7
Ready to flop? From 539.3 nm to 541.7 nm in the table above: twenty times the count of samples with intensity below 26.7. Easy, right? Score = 160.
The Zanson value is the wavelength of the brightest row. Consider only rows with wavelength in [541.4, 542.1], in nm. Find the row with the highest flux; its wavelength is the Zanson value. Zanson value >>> 541.90 nm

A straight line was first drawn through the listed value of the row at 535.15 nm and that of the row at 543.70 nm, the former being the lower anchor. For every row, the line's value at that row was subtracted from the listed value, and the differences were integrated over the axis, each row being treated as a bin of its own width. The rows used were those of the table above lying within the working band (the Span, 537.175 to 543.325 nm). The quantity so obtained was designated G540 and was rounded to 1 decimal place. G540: -2.5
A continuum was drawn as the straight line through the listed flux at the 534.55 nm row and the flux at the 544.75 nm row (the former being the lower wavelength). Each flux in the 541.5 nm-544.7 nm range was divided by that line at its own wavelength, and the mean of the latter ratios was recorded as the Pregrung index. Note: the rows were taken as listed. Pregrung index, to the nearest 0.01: 1.08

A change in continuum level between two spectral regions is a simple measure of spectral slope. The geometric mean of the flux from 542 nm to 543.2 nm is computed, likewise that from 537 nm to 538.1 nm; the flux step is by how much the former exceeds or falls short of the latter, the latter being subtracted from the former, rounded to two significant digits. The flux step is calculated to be -0.53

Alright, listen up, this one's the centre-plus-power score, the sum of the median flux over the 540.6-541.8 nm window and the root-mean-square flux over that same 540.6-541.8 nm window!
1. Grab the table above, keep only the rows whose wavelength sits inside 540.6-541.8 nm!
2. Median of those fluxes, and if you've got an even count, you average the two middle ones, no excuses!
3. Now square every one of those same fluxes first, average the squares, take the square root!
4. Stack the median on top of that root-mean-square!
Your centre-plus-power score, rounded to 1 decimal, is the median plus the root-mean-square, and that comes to 54.0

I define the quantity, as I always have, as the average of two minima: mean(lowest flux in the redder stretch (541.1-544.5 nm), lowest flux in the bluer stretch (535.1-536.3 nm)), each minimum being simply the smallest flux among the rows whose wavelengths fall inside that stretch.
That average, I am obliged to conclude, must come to 25.2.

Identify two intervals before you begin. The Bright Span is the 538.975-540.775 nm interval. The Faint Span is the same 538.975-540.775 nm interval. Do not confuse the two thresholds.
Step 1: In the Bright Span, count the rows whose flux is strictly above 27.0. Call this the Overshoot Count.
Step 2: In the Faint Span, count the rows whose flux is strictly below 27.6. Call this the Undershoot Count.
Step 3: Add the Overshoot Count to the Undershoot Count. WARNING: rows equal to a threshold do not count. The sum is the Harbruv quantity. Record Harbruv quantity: 13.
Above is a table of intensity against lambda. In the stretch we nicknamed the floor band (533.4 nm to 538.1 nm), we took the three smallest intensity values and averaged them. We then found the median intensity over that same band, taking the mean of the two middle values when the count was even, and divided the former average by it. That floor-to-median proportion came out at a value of 0.91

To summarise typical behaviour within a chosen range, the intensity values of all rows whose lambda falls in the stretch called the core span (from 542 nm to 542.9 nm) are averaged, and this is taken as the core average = 27.3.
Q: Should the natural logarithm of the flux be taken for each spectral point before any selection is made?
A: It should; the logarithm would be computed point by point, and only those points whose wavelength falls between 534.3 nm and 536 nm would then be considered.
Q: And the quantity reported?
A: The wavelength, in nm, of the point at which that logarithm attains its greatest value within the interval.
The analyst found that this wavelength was 535.60 nm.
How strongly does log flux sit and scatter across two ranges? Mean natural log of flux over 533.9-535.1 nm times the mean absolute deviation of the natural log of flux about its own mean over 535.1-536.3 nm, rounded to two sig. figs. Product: 0.10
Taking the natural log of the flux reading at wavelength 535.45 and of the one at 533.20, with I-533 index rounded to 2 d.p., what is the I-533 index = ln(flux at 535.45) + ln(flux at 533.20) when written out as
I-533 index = 6.64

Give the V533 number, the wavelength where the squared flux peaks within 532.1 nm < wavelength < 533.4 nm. 532.15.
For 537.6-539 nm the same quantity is 537.85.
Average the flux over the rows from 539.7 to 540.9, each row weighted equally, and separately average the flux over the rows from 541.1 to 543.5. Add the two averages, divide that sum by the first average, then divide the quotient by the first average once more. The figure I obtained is 0.0779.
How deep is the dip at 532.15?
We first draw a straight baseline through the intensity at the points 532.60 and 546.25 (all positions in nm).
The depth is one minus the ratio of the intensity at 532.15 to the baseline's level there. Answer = -0.11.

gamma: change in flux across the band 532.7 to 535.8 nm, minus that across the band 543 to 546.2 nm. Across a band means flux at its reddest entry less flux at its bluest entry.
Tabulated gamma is 4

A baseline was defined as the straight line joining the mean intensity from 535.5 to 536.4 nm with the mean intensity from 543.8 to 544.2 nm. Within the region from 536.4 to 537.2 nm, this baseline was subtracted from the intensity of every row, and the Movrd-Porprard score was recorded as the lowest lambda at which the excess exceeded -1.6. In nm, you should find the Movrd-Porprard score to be 536.65 nm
